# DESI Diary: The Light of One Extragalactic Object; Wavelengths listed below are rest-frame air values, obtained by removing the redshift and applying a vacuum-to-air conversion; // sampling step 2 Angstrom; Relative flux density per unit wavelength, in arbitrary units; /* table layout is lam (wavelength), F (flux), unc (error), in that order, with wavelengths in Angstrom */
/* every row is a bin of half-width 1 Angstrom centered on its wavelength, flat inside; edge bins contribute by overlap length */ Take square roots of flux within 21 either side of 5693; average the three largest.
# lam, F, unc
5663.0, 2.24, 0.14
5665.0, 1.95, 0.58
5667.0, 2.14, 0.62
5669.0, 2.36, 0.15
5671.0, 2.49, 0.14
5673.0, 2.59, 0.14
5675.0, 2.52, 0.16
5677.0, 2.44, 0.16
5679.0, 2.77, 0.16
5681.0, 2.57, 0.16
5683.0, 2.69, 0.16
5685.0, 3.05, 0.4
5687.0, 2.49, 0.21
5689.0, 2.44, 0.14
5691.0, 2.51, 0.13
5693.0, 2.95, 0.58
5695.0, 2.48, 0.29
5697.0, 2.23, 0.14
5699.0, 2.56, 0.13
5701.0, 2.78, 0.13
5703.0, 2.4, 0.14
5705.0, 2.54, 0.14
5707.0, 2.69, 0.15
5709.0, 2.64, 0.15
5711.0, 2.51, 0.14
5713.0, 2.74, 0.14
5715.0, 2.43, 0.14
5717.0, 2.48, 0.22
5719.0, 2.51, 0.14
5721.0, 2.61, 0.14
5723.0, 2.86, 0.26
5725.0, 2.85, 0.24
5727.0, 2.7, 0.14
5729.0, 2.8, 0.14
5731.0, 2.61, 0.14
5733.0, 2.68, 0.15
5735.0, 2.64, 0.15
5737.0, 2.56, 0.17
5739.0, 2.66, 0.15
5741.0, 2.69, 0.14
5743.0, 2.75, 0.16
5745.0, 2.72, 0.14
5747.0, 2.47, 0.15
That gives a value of 1.71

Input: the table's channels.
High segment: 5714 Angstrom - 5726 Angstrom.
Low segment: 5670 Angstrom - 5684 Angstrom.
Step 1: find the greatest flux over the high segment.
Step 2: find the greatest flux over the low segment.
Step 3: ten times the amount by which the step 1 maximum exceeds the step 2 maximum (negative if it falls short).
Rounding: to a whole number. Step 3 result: 1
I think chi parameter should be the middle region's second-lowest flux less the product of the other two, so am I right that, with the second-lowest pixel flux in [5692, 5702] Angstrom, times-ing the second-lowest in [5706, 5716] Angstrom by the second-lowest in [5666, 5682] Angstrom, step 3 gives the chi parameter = -3.44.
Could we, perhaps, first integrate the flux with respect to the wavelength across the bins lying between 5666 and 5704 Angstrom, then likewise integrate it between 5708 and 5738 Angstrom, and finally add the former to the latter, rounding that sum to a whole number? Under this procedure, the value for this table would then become 176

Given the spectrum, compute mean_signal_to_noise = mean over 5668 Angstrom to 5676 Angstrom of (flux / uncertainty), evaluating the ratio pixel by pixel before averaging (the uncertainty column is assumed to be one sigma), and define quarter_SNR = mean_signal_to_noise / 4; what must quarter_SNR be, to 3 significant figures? 4.24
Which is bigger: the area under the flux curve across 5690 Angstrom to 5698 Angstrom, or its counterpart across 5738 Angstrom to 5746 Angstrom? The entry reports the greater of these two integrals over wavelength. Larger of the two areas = 21.6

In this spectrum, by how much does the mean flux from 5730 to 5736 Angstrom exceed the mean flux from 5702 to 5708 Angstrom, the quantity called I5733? 0.10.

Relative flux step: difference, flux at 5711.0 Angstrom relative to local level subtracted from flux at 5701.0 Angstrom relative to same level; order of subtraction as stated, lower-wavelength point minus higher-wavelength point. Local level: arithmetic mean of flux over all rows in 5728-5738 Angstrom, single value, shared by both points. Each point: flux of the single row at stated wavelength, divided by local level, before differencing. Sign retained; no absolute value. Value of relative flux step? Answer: 0.10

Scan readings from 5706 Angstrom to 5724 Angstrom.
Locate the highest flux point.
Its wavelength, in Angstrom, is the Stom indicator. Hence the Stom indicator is 5723.0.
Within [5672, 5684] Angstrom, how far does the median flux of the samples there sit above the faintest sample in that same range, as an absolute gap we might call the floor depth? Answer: 0.14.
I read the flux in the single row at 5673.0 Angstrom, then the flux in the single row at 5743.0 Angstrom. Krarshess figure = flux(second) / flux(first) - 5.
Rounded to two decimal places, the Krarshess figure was -3.94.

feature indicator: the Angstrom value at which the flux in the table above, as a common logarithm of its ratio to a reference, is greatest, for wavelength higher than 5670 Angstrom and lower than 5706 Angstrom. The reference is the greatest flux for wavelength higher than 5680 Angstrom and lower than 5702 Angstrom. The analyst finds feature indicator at 5685.0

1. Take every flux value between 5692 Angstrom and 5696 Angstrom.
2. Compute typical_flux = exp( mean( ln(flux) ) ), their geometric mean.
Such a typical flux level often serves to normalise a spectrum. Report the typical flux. 2.70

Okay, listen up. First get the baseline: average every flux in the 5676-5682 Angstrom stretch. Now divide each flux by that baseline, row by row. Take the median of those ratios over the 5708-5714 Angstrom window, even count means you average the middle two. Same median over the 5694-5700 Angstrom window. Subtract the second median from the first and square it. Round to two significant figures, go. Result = 0.0038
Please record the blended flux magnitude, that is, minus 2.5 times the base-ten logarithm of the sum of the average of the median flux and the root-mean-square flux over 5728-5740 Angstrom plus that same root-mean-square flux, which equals -1.81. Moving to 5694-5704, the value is -1.74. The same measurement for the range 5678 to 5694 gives -1.82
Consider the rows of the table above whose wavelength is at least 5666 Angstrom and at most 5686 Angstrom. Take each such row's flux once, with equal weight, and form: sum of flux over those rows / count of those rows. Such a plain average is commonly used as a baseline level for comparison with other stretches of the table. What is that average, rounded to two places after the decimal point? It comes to 2.56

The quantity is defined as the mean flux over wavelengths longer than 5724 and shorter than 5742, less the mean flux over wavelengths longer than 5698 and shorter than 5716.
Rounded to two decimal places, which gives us 0.10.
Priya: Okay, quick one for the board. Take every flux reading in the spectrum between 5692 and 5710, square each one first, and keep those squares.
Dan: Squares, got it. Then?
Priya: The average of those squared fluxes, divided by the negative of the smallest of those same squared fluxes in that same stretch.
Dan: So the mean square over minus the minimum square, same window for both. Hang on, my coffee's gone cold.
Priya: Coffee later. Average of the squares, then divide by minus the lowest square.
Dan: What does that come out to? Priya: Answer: -1.35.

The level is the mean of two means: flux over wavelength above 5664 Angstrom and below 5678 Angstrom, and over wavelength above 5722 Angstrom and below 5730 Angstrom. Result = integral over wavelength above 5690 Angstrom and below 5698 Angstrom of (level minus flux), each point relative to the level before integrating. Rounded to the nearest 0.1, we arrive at 0.3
